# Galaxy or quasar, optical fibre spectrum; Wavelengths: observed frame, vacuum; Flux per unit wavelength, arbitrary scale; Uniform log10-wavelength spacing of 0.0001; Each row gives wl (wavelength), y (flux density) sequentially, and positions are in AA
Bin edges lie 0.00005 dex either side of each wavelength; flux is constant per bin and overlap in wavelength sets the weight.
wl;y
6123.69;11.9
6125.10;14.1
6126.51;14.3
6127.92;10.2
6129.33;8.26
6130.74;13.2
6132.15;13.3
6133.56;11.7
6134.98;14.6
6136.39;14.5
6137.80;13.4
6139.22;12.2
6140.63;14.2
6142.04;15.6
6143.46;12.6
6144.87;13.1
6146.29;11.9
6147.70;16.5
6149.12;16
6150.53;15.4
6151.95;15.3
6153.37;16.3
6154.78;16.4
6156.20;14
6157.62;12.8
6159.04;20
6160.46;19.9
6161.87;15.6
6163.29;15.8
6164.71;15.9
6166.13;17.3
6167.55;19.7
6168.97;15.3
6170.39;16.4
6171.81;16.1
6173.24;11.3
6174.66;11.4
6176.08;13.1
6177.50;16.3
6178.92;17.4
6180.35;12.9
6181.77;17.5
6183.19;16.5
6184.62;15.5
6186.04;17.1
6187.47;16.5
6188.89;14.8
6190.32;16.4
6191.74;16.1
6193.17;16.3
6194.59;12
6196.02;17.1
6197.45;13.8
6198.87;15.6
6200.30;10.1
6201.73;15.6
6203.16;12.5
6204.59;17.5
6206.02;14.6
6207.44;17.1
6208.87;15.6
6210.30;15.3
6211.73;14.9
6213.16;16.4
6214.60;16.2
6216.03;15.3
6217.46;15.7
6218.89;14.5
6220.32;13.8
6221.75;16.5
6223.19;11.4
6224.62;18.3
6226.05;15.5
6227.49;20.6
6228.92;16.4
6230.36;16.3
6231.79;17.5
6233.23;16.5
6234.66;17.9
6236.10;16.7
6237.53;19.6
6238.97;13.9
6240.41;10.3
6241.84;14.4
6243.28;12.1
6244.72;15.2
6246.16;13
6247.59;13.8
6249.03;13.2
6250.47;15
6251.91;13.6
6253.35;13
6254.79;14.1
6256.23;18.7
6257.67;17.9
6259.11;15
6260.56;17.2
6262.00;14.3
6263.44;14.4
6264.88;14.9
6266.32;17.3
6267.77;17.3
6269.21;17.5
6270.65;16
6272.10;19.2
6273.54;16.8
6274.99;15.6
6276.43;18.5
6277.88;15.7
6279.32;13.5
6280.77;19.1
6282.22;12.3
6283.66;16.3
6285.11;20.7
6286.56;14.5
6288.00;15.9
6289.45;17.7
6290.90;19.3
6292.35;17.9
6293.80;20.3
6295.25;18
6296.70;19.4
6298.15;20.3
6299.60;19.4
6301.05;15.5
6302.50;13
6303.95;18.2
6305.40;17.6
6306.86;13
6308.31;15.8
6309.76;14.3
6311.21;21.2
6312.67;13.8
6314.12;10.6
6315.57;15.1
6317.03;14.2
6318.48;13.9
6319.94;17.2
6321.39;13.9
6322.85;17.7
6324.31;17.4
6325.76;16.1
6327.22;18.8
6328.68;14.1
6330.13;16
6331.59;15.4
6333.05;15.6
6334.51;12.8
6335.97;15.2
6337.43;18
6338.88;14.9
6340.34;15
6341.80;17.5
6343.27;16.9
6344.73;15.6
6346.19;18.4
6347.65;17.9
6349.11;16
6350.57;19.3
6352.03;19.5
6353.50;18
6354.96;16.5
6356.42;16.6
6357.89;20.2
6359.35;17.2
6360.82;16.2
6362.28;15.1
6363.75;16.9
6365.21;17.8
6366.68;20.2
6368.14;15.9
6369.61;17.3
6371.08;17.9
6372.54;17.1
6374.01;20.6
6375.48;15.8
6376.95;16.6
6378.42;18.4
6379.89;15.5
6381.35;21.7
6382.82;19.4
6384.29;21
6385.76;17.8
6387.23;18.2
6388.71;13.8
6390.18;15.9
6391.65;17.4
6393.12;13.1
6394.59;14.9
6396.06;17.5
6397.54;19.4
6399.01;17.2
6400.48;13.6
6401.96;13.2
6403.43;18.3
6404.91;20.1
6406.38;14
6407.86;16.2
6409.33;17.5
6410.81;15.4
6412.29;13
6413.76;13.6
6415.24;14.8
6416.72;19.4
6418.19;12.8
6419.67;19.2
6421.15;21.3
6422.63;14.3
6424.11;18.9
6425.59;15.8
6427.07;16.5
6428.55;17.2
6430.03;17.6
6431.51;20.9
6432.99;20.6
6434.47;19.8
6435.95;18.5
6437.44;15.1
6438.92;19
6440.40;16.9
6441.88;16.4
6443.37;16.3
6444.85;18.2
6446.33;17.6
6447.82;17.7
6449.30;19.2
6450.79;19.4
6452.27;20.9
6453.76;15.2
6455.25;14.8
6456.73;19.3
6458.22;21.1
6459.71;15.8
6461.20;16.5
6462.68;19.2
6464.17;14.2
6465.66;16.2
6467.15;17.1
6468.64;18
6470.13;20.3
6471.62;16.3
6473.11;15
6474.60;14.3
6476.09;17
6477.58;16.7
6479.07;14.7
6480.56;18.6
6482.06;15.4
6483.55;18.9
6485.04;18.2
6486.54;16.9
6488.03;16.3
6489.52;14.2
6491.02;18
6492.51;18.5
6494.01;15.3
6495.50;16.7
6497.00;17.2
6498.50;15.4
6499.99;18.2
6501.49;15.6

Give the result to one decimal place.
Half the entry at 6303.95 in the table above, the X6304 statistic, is 9.1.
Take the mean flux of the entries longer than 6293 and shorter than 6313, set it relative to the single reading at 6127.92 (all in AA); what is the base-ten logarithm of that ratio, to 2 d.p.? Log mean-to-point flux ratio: 0.23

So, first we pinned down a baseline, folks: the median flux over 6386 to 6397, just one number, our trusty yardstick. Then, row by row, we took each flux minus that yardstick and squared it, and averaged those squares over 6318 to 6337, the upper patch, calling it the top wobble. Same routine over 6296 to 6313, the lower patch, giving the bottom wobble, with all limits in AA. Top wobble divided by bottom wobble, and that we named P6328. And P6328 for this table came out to 0.33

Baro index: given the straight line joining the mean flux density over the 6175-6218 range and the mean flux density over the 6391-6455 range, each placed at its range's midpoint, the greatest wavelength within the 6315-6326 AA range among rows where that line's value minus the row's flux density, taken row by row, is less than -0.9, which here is 6324.31 AA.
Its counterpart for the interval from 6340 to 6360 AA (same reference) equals 6357.89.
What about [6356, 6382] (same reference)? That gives 6381.35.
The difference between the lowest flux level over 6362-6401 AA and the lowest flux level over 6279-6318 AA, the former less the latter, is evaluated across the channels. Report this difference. 2.5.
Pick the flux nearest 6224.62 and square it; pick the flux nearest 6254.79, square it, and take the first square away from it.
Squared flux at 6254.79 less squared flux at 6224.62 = -136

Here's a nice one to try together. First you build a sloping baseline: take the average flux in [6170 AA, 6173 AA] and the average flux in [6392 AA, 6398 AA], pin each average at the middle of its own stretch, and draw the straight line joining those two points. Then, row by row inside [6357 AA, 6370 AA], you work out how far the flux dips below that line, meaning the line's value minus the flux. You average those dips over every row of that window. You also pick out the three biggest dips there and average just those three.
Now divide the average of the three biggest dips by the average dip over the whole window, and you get 0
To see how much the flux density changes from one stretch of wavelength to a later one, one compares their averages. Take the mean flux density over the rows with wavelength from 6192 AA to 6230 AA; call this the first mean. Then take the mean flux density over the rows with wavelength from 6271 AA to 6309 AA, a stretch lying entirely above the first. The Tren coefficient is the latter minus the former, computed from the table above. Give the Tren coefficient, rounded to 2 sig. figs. 1.7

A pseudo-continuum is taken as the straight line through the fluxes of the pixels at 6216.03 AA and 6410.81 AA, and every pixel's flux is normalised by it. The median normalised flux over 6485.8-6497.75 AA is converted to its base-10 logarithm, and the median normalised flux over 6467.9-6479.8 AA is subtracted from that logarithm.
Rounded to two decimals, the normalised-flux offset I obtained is -1.03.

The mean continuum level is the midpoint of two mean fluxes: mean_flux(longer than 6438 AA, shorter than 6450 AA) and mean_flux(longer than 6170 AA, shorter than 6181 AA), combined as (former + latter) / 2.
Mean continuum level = 16.0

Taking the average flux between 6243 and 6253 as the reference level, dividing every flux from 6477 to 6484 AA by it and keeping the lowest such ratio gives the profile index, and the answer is 1.07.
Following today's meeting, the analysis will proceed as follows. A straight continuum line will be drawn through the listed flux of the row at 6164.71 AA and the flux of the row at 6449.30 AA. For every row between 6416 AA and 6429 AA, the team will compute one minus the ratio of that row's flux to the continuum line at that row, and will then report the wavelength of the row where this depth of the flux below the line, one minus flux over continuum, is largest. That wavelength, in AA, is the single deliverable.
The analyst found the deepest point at 6418.19 AA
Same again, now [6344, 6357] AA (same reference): 6344.73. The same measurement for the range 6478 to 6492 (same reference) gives 6489.52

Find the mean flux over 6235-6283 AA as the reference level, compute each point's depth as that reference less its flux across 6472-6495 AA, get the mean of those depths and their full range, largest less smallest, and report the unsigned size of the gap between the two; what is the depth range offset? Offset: 5.8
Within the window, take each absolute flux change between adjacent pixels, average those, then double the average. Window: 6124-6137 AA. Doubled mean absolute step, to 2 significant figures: 4.0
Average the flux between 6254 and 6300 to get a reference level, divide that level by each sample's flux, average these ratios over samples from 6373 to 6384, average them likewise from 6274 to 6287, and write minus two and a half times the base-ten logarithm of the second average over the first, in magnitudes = -0.14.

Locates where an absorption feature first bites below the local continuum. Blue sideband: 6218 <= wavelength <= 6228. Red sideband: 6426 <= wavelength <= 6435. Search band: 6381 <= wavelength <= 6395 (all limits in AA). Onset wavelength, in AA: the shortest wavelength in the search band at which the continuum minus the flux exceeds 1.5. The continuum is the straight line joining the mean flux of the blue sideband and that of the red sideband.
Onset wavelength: 6388.71 AA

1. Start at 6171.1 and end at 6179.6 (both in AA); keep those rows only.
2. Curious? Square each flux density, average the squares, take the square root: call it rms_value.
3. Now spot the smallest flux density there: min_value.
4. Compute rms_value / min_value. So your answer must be 1.28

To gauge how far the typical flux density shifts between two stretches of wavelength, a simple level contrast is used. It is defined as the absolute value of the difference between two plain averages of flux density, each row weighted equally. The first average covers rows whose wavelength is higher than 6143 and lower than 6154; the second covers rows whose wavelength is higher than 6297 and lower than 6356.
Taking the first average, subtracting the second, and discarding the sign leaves 1.6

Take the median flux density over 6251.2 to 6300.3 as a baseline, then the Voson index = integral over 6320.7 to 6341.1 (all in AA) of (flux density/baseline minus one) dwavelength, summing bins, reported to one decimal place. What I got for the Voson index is -1.7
